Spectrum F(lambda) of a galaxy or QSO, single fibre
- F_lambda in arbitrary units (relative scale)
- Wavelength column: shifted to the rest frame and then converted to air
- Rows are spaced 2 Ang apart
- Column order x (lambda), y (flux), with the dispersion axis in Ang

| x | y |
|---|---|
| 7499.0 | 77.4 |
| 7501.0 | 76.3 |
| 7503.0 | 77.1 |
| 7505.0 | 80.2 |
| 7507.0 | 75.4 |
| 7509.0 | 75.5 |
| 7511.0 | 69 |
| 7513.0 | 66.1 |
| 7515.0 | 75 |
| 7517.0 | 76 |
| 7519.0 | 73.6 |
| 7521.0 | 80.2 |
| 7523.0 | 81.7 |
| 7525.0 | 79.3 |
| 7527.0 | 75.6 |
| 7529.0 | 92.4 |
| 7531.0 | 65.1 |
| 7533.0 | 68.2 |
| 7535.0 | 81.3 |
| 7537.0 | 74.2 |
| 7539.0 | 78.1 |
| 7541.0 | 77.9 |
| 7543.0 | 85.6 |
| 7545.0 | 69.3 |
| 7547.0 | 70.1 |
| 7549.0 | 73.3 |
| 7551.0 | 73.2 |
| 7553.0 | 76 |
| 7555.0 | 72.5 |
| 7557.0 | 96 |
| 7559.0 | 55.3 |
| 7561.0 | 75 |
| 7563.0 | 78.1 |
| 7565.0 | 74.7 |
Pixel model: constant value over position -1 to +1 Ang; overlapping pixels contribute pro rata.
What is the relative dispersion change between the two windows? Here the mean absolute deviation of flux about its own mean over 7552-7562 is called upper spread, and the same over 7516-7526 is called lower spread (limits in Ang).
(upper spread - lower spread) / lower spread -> 2.3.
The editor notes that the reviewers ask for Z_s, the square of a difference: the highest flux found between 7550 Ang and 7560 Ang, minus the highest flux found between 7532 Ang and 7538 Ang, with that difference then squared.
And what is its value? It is 216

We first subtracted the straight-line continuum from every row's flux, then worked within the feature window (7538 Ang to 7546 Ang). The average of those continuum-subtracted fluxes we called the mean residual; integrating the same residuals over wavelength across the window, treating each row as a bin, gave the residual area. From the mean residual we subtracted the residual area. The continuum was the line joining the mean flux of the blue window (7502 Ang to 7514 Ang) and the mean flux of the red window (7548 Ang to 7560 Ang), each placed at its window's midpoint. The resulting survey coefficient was -24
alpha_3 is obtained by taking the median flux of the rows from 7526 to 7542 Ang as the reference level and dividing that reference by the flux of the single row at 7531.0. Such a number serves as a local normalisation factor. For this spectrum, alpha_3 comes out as 1.18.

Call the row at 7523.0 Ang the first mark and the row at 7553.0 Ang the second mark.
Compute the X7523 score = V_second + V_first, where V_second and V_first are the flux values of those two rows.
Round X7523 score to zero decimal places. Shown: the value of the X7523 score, 158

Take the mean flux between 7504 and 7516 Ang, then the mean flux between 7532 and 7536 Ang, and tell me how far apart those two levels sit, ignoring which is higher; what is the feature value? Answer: 1.2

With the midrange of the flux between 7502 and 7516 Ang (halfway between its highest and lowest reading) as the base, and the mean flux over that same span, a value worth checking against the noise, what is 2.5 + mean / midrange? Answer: 3.51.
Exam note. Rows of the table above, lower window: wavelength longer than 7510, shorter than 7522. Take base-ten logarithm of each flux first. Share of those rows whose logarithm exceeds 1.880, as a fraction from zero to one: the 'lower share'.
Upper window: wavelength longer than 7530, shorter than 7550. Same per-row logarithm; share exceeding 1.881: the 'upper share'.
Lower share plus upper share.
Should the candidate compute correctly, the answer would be 0.733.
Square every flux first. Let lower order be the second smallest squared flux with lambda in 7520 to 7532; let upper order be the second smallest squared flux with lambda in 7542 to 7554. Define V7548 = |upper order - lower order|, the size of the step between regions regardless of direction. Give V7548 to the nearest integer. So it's 801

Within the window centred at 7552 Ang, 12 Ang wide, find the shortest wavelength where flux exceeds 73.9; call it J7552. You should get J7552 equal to 7553.0 Ang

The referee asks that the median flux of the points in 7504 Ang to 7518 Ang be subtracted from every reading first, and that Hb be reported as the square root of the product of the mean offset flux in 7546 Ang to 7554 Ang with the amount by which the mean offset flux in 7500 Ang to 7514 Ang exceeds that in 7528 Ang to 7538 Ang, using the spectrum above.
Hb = 2.1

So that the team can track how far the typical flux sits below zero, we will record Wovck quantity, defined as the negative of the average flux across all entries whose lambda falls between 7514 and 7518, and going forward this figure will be -75.5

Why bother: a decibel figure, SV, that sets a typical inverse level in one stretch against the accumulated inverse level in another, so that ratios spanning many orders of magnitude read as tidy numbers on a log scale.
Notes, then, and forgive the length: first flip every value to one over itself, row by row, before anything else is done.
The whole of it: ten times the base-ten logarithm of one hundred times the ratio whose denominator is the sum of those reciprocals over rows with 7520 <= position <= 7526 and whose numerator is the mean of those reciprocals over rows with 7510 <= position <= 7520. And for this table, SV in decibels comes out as 16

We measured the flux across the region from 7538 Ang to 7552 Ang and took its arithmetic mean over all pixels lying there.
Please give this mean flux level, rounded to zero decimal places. 75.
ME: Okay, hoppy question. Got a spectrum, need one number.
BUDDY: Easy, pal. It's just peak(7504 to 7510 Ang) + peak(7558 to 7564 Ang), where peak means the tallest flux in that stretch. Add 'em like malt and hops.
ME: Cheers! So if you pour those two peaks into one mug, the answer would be 158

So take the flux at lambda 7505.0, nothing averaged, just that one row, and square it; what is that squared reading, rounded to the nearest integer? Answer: 6432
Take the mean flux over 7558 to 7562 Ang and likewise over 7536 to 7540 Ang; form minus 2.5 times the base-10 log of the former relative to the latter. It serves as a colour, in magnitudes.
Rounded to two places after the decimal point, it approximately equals 0.17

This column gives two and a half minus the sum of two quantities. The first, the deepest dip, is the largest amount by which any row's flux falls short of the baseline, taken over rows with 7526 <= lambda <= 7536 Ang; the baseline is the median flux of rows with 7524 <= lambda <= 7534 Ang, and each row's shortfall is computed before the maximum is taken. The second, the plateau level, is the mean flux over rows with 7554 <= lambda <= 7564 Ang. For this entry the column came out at -83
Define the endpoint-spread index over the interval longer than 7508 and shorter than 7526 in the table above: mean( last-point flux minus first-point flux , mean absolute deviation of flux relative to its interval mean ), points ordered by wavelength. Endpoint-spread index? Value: 3.8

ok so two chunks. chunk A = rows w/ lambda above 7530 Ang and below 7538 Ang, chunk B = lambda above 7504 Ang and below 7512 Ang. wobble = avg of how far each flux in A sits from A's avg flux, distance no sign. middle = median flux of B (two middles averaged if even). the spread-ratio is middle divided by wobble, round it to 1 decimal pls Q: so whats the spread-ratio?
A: 13.6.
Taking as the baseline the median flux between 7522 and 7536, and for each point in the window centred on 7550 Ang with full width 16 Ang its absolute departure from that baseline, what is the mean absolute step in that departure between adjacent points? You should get 3.4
